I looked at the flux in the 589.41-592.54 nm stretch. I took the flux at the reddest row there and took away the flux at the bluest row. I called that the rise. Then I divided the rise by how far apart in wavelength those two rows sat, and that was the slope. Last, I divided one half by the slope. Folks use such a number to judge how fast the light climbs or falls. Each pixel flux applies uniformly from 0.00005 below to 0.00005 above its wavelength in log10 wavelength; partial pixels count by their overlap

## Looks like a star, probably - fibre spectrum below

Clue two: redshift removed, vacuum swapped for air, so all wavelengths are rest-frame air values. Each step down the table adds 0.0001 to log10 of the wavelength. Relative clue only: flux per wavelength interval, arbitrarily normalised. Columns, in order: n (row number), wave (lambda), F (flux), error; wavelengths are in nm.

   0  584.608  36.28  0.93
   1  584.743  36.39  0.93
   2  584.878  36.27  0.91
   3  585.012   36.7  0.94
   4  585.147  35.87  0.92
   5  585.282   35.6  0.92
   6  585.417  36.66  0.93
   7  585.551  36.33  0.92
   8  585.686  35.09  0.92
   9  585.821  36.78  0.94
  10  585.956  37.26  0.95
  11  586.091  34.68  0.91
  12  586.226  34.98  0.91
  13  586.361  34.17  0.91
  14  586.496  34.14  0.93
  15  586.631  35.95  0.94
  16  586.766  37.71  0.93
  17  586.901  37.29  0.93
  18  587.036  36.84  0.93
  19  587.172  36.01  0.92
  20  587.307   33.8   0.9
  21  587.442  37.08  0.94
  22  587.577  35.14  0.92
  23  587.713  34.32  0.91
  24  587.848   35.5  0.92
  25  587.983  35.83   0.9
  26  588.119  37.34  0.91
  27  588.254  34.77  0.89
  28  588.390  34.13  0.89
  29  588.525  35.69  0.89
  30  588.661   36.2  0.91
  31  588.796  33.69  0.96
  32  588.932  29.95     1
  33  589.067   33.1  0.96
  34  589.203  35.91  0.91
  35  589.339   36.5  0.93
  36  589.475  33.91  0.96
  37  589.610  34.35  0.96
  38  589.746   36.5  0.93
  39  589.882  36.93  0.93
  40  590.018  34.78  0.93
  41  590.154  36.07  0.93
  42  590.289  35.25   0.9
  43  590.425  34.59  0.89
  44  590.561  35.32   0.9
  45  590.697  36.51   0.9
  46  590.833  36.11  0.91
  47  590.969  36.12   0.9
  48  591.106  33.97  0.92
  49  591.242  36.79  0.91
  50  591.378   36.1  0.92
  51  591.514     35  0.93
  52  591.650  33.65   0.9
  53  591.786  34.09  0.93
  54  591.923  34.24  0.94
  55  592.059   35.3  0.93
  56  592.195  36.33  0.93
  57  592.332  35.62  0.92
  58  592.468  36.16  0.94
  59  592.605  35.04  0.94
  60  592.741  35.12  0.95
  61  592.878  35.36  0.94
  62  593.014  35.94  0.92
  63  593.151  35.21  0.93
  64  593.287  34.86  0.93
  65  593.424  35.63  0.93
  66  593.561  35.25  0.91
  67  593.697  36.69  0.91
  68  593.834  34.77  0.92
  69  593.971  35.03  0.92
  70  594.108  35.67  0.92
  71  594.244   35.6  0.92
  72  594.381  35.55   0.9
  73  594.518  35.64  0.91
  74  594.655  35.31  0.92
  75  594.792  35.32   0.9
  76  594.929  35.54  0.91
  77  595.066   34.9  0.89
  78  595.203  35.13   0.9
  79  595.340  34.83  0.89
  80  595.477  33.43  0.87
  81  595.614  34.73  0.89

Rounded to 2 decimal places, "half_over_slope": 0.67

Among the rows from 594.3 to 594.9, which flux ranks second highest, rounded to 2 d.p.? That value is 35.55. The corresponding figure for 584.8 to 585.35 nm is 36.27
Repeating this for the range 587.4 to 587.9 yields 35.50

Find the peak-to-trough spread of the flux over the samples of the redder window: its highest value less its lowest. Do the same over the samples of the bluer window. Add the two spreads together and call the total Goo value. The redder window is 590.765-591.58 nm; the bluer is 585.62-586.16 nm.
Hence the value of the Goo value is 5.4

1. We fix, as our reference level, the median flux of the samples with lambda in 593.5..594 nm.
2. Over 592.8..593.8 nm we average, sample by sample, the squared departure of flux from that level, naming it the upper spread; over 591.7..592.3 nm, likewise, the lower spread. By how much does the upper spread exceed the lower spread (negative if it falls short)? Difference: 0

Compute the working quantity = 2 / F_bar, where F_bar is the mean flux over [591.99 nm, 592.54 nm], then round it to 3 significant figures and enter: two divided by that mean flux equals 0.0558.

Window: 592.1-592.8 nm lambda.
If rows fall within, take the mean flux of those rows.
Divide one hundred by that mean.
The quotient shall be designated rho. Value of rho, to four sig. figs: 2.805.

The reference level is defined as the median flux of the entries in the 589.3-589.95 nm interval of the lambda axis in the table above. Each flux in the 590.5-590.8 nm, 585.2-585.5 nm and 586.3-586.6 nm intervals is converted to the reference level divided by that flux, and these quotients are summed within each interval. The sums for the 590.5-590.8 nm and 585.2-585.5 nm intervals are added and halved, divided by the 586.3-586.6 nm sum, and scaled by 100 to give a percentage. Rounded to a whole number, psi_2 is 95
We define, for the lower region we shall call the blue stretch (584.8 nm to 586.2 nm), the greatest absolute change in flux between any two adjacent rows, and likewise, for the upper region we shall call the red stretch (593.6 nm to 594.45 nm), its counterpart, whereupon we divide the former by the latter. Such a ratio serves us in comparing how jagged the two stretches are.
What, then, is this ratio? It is 1.3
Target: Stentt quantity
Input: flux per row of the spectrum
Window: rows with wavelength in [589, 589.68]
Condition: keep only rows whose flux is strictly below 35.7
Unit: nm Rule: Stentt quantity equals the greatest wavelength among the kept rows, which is 589.610 nm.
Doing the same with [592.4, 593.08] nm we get 592.878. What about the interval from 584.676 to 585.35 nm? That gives 585.282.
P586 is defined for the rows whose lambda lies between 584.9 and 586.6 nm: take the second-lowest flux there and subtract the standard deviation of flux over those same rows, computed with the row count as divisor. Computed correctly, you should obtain 33.1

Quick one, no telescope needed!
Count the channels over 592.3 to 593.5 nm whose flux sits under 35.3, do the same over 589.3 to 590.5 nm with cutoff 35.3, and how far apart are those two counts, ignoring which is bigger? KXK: 1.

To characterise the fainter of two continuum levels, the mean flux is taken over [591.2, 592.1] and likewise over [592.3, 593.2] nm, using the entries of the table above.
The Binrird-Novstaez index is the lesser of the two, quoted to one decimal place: 35.0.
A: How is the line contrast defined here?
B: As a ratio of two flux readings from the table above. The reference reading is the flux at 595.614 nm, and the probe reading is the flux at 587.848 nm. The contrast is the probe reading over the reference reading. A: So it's 1.022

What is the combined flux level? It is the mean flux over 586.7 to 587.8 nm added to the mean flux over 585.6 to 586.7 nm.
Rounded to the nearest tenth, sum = 71.4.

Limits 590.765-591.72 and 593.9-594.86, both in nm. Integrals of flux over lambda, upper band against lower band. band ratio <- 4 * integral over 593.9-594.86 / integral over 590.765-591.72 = 4.03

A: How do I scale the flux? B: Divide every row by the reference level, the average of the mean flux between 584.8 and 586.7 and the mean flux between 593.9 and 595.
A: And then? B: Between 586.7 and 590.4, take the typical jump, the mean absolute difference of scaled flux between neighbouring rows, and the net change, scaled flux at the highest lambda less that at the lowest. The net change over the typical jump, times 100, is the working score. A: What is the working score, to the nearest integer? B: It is -156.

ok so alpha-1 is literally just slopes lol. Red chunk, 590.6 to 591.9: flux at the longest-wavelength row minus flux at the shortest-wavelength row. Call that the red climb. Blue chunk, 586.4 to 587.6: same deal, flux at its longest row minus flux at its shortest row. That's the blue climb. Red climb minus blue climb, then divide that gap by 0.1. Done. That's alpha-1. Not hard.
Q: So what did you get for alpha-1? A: -34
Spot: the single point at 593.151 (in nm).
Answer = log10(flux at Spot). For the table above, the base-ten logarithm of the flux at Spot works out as 1.547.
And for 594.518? 1.552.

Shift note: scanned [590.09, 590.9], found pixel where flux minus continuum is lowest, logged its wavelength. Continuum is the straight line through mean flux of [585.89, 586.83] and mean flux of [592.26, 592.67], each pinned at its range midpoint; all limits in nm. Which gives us 590.425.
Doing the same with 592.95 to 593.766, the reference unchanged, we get 593.287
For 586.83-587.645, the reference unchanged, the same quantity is 587.307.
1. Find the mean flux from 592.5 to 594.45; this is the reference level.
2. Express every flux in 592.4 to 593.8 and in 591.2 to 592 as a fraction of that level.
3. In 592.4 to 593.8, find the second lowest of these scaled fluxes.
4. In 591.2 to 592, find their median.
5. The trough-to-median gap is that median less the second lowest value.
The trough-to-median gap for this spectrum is -0.012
